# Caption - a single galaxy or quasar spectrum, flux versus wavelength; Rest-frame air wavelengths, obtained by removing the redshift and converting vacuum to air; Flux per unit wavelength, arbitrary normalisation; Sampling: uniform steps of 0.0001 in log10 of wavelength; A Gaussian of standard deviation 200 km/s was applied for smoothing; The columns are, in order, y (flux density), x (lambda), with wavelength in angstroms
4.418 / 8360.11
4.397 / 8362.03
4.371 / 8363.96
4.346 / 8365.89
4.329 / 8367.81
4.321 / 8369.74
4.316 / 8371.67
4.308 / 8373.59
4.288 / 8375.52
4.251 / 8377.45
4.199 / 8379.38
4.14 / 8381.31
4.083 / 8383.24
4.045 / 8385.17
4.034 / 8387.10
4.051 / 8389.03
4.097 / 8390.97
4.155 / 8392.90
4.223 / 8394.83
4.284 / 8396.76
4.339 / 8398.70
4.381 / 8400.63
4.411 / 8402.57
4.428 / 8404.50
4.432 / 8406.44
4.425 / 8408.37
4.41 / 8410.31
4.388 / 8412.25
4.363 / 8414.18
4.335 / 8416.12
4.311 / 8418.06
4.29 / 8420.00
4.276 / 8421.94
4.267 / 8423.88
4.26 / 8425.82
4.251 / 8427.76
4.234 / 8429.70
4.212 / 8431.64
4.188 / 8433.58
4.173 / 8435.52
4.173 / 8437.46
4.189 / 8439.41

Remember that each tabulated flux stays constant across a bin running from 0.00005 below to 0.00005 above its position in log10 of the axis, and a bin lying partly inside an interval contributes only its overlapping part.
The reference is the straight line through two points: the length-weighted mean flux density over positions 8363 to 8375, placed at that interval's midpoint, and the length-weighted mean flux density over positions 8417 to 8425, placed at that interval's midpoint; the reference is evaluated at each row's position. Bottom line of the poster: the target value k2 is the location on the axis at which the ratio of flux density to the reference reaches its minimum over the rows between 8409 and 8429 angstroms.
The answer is 8427.76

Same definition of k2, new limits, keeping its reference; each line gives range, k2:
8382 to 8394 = 8387.10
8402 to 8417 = 8416.12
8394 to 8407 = 8394.83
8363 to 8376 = 8375.52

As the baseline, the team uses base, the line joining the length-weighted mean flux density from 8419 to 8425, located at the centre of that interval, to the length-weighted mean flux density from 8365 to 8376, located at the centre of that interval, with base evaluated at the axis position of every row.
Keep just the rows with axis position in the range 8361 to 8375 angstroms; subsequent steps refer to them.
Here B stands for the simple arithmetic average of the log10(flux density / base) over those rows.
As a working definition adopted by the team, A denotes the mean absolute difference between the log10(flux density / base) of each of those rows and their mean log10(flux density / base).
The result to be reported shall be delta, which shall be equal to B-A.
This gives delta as -0.001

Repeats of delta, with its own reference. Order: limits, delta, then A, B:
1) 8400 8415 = 0.010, 0.0019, 0.012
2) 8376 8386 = -0.024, 0.0066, -0.017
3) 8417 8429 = -0.001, 0.0014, 0.000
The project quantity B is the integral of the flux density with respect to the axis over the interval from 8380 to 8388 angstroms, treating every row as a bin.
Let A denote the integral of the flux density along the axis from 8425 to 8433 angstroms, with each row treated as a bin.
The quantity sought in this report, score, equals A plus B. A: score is 66.6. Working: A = 33.9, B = 32.7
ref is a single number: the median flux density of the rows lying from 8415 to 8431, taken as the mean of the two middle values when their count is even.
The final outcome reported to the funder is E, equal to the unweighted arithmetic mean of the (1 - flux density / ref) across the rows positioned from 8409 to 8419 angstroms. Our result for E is -0.021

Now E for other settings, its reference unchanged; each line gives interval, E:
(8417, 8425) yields -0.003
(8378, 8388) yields 0.040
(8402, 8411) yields -0.035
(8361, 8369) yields -0.021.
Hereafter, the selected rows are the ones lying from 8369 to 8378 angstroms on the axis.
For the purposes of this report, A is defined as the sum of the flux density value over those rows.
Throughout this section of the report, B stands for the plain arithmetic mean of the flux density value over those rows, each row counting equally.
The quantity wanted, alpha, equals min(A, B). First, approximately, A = 21.5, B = 4.30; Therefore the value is 4.30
